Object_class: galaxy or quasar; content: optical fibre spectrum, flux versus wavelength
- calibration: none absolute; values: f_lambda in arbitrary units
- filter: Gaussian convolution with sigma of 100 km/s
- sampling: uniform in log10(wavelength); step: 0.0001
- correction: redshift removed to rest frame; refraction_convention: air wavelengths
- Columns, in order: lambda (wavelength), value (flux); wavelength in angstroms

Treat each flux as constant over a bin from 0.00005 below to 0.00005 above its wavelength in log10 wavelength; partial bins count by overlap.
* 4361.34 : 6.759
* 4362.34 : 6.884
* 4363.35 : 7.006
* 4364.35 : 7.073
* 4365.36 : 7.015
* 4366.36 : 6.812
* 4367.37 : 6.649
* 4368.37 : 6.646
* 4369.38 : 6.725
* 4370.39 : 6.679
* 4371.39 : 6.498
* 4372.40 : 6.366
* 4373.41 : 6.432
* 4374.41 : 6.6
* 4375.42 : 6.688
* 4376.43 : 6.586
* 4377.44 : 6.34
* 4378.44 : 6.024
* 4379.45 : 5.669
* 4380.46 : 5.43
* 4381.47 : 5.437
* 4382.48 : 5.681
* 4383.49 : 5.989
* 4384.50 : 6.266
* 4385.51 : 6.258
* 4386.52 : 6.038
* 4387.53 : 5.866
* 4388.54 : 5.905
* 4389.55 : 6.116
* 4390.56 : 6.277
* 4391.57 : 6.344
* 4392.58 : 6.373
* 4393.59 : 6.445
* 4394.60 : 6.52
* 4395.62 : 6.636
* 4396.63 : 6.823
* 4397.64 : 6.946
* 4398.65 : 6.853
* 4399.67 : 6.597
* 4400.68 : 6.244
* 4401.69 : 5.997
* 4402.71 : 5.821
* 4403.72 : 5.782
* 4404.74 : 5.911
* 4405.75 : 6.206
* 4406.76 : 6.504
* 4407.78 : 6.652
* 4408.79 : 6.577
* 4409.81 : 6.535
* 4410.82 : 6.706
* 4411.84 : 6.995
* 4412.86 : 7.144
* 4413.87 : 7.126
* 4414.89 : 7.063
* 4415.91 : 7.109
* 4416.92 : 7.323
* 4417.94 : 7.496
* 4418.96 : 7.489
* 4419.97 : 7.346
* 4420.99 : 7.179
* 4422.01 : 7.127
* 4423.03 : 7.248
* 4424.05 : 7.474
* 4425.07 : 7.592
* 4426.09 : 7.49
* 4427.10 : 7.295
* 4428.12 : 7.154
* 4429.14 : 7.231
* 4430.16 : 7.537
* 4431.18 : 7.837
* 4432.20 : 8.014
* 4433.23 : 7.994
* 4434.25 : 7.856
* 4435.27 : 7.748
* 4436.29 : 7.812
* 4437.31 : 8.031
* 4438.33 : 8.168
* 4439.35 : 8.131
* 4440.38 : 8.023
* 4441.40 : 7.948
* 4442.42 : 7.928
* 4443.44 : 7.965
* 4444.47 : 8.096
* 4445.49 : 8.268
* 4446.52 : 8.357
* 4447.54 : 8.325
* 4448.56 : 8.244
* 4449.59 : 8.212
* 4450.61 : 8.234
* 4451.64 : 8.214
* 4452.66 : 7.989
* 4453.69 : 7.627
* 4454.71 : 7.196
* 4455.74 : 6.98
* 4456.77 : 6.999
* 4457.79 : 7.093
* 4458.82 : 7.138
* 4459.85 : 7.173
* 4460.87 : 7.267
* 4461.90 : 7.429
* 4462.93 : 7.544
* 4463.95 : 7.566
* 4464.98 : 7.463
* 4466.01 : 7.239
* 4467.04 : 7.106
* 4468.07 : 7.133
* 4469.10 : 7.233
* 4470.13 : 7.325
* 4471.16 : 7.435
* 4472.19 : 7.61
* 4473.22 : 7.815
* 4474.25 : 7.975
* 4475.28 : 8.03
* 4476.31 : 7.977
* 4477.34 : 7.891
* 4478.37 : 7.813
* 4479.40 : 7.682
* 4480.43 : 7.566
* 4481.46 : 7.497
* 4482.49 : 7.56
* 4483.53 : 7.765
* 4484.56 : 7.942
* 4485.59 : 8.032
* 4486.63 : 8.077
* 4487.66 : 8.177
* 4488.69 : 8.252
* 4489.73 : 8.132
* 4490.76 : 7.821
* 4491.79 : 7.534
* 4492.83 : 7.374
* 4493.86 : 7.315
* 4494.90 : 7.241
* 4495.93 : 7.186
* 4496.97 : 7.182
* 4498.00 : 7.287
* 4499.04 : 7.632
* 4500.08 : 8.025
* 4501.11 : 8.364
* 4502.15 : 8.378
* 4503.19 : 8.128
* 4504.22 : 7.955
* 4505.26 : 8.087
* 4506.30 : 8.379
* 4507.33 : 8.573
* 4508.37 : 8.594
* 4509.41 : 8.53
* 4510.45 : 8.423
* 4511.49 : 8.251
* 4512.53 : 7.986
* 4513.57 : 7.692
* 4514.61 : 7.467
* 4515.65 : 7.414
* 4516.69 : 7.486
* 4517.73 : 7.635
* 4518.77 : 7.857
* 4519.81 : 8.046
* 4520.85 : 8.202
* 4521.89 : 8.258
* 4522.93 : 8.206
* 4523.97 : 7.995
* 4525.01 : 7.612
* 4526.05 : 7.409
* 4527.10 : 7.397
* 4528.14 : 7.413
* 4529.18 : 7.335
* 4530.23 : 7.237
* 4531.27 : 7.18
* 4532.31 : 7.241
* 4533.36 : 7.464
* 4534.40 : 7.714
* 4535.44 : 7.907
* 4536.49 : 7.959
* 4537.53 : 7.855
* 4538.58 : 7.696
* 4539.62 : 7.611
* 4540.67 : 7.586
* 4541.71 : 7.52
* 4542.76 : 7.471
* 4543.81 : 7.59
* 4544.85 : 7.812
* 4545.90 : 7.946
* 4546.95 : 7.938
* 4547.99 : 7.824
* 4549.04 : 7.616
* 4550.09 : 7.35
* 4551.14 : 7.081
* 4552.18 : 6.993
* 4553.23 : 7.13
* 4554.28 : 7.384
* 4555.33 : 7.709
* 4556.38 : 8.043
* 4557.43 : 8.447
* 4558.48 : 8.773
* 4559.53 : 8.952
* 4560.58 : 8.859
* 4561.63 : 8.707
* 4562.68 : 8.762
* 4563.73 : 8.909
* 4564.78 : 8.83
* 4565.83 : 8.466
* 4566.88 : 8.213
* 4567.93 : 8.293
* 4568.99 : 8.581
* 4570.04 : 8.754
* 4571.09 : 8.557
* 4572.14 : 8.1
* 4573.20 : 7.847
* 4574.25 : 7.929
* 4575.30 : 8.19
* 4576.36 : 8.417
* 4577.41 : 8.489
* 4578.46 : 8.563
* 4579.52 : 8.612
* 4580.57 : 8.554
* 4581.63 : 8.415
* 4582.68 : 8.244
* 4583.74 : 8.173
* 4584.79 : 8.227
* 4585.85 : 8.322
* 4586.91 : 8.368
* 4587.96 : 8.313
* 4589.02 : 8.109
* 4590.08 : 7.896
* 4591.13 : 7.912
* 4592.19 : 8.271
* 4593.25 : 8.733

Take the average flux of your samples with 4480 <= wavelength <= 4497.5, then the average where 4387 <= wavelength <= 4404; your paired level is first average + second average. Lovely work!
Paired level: 14.0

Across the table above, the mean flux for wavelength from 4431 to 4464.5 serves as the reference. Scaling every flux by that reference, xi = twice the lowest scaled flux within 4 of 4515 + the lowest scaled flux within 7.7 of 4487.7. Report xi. 2.83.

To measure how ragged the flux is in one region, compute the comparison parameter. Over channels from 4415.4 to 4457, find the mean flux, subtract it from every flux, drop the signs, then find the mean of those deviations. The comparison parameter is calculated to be 0.37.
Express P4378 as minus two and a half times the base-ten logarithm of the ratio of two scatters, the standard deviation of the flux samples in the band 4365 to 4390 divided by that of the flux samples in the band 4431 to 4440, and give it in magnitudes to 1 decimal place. -1.2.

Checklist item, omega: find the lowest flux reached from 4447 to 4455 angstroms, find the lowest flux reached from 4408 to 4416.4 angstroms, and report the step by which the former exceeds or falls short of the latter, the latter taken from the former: 0.66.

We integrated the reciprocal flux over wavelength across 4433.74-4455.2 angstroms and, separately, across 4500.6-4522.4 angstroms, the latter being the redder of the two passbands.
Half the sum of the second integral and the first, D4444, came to 2.69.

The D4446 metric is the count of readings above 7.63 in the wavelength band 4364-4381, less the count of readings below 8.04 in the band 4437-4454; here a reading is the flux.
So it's -7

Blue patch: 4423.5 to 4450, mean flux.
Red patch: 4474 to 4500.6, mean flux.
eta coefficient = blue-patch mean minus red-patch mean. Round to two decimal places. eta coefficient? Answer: 0.14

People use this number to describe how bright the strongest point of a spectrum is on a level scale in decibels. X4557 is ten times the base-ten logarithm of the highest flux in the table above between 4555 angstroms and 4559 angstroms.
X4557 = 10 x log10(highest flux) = 9.43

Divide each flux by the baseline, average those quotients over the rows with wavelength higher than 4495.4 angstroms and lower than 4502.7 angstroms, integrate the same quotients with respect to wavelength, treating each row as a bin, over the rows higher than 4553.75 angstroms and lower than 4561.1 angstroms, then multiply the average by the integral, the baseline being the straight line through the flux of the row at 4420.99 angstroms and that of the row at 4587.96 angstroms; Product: 7.54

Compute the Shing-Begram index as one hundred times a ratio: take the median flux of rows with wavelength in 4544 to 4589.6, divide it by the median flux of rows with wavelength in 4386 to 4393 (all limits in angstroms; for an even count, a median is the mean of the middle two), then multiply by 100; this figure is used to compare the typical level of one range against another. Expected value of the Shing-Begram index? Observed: 136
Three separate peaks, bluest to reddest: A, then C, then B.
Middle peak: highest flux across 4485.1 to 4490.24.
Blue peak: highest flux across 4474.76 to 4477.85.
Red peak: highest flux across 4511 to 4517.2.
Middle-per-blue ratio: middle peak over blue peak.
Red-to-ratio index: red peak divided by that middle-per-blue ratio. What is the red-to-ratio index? 8.03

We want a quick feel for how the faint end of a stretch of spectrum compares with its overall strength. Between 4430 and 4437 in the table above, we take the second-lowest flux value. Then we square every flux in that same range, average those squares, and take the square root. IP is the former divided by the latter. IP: 0.990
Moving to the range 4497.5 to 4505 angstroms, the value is 0.957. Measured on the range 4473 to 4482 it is 0.969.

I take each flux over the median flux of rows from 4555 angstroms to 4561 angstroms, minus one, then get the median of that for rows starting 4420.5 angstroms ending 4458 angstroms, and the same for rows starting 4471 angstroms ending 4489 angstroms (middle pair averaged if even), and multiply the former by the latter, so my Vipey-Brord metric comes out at 0.0077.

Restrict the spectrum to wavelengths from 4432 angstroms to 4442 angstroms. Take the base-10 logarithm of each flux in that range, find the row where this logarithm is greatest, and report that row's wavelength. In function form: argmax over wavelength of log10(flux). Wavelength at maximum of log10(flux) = 4438.33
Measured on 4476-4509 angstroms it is 4508.37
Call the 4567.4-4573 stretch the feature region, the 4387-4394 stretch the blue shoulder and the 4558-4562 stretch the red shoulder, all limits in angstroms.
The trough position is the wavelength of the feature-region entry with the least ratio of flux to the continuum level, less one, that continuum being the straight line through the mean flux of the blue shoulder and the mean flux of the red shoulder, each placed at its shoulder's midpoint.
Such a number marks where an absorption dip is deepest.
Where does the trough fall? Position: 4572.14 angstroms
